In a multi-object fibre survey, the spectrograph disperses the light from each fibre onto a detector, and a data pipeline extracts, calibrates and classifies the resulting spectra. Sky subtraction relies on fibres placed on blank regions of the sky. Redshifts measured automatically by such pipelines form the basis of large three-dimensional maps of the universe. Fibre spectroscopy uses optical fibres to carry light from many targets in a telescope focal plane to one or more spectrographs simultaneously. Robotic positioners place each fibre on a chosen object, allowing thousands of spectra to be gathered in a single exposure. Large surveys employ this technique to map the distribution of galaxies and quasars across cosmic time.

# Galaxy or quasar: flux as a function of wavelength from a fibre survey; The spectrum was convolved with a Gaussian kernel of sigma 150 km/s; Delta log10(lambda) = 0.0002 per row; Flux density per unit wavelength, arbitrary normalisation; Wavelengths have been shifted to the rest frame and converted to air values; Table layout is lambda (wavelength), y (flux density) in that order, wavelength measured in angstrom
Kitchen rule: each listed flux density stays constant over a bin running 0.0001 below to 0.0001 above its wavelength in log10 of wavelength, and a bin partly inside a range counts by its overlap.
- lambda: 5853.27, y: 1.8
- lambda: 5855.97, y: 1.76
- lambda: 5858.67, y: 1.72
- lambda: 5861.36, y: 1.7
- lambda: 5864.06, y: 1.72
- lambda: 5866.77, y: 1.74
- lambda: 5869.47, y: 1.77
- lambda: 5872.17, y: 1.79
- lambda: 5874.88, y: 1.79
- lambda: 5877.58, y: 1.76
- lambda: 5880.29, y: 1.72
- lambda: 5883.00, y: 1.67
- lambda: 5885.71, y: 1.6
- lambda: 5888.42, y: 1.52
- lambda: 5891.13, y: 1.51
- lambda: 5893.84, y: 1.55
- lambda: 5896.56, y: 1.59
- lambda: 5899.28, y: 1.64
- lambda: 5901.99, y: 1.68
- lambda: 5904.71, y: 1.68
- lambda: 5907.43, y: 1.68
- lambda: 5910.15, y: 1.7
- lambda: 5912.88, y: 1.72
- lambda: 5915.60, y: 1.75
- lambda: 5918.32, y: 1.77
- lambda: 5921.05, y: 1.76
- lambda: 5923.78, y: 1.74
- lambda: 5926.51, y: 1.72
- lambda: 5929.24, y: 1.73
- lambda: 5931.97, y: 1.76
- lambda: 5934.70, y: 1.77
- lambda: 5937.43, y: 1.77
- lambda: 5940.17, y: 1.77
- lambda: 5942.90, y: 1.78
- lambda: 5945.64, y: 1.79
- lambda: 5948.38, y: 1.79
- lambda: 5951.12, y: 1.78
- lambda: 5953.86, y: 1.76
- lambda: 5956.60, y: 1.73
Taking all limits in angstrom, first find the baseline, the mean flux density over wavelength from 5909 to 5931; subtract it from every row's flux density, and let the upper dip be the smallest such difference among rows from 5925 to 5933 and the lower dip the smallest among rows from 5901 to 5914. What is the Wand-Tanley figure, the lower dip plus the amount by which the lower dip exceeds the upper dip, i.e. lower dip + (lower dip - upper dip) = -0.10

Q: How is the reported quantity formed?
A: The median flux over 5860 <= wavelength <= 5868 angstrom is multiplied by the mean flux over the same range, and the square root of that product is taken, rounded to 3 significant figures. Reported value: 1.72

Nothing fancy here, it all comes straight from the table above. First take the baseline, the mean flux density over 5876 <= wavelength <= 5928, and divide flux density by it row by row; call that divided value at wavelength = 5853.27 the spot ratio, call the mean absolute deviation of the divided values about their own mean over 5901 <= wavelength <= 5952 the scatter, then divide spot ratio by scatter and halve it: 28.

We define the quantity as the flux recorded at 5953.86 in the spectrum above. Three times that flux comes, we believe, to 5.28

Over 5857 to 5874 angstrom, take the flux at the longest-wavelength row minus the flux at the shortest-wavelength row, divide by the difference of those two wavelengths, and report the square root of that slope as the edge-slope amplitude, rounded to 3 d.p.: 0.072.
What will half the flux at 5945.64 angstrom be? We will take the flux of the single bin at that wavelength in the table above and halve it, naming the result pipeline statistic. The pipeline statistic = 0.895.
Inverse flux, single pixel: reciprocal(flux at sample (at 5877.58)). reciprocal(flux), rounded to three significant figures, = 0.568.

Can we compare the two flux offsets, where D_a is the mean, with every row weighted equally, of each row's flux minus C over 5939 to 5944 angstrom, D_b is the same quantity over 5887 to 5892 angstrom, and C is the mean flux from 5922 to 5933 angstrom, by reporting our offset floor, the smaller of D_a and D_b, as -0.22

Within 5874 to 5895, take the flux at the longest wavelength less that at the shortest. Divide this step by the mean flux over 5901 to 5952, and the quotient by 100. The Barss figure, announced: -0.0014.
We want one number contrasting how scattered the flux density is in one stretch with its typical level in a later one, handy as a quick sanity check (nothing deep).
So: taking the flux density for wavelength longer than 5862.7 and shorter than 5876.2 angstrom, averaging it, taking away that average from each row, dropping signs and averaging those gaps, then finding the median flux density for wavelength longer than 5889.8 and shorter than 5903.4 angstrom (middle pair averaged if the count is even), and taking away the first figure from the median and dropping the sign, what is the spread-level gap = 1.56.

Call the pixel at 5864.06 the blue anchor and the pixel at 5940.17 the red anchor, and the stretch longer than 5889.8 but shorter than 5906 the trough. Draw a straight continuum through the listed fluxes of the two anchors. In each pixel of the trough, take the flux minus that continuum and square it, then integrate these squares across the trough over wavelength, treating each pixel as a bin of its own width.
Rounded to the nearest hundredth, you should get 0.35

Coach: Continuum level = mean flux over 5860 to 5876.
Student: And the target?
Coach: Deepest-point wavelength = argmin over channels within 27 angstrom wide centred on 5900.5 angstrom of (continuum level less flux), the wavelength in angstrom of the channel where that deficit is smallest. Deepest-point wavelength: 5912.88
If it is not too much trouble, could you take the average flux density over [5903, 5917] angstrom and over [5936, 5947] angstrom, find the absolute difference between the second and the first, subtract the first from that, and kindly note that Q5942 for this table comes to -1.63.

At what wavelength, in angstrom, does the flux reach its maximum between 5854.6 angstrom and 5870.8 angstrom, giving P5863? 5869.47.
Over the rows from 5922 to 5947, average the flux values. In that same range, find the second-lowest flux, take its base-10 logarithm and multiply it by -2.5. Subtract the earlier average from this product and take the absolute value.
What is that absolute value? 2.35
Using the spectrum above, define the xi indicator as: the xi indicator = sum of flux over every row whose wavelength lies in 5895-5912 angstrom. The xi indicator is 10.0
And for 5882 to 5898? 9.4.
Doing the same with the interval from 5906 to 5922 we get 10.4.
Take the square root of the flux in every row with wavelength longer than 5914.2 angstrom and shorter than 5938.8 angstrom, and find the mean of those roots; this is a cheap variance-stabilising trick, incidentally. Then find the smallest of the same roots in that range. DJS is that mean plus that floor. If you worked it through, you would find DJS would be 2.635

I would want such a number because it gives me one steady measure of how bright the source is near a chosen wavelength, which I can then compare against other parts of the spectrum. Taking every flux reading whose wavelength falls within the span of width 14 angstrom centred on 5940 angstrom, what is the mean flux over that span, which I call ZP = 1.78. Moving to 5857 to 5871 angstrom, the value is 1.73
